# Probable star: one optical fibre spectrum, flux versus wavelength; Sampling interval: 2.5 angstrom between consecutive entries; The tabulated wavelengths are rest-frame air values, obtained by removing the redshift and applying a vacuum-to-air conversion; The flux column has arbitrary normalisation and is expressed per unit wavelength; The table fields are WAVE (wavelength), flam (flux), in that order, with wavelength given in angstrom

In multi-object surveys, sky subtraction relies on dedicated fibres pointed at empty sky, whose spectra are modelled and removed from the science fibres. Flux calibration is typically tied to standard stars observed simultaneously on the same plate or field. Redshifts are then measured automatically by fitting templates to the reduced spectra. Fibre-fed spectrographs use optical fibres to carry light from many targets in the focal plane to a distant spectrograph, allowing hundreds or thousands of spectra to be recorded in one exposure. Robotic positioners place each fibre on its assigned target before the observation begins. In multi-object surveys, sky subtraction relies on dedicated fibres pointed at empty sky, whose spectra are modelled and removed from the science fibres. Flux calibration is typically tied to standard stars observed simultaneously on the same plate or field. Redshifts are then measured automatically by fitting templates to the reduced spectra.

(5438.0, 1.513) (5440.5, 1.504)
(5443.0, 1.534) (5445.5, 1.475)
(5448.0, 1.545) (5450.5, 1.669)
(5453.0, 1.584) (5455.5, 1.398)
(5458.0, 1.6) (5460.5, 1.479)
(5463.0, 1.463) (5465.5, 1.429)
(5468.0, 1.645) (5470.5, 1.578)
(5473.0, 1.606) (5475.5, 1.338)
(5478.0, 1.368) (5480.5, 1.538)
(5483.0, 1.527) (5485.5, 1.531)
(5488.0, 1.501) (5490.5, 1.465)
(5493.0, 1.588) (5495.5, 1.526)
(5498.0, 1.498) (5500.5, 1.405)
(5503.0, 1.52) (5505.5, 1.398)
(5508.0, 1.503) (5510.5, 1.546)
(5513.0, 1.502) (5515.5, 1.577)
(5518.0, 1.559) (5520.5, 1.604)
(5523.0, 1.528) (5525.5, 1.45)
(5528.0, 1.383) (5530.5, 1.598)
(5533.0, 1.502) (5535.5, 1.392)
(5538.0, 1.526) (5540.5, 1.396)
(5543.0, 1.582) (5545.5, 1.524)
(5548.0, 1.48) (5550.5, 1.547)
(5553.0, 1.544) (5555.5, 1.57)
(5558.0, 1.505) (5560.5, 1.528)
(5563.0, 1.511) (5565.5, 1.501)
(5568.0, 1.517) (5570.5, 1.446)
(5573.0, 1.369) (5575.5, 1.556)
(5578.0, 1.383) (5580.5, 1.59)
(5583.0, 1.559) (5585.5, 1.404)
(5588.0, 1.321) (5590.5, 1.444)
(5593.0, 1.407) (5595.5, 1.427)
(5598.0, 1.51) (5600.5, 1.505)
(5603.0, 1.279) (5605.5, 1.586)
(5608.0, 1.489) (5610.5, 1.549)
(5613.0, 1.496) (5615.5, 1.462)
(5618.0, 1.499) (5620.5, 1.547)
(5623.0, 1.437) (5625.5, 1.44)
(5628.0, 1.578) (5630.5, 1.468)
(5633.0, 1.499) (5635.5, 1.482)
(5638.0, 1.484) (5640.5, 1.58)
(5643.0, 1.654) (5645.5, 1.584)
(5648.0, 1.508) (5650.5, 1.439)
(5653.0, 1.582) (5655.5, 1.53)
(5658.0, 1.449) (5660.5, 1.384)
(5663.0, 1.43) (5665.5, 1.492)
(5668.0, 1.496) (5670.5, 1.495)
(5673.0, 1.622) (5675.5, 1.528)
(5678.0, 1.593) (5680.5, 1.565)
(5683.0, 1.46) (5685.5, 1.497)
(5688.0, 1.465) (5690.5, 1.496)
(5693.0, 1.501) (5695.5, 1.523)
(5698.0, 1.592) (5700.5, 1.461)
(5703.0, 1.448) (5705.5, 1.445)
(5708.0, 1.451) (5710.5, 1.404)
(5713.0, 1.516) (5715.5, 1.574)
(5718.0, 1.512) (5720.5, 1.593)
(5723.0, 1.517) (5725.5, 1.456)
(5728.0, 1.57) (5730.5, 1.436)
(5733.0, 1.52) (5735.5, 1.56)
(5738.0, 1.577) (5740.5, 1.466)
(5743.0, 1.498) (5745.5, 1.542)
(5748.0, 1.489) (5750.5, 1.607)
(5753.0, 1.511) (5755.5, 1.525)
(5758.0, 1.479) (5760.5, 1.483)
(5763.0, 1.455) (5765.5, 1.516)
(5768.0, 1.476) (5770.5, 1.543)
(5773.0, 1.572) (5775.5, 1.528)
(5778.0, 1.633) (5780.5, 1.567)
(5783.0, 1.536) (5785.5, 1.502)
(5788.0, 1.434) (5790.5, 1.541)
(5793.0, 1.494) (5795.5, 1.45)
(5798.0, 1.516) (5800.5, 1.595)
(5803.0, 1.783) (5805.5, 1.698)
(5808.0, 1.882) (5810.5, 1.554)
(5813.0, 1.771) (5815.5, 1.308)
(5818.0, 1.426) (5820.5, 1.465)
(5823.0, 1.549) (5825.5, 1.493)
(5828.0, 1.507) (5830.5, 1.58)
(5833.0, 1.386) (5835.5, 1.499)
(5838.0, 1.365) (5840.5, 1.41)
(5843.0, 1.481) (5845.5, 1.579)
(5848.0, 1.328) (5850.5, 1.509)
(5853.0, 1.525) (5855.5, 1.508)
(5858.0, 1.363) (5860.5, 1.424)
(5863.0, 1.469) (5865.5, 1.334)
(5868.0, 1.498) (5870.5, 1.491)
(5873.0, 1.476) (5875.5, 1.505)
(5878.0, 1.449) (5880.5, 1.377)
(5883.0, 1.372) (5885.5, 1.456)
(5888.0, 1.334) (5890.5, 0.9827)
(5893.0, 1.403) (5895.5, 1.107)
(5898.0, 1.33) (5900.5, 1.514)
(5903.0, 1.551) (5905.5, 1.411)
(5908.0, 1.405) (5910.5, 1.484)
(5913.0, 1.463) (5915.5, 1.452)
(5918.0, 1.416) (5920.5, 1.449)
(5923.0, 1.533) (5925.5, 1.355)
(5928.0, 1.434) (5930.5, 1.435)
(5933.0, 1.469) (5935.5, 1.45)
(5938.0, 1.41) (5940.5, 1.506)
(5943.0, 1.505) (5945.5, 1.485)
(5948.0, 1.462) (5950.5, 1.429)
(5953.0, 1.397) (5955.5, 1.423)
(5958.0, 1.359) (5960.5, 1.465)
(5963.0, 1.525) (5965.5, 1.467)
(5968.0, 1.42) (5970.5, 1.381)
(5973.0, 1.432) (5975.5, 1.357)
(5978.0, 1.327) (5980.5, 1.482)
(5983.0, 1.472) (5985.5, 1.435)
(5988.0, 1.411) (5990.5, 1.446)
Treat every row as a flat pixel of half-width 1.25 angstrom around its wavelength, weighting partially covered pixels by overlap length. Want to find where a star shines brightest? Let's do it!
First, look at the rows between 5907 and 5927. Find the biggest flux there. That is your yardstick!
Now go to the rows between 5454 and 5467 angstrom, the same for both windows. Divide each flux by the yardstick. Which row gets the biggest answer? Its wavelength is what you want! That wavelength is 5458.0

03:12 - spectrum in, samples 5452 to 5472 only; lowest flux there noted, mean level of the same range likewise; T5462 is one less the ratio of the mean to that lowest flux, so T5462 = -0.089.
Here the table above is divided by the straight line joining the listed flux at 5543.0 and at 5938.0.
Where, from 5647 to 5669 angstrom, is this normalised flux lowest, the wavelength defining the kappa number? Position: 5660.5 angstrom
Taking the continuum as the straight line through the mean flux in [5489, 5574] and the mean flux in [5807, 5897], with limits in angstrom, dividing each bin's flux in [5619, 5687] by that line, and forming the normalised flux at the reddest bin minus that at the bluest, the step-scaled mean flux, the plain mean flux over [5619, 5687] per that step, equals -58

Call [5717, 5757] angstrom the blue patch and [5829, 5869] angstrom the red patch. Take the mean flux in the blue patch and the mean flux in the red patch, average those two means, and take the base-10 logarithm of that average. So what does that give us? 0.173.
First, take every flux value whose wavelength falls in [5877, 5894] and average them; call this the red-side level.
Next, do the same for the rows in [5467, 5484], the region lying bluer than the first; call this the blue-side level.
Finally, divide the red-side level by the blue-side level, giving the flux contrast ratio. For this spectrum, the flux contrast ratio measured 0.884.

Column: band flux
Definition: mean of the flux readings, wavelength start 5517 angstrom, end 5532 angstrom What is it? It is 1.52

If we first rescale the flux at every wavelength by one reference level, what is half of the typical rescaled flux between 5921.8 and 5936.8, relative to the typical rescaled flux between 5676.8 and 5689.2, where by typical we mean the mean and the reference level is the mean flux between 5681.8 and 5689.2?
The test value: 0.477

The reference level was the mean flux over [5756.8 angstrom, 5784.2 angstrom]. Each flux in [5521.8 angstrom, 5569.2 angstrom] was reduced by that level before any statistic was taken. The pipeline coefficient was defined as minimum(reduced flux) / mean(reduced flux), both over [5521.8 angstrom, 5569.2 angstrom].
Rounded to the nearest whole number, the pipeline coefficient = 7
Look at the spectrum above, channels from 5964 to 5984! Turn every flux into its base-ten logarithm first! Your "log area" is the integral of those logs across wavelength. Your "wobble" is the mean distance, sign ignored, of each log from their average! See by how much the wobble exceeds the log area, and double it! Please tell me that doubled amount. -6.02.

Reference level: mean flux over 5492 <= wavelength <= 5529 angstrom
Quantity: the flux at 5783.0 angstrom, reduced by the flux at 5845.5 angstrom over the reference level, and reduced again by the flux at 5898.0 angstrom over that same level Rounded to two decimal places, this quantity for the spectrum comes -0.40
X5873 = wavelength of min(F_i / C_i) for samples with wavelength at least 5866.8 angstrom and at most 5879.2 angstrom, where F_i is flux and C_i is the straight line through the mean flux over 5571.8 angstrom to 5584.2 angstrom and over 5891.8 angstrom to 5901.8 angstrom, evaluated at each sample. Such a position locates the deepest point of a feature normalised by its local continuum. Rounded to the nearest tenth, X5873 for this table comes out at 5878.0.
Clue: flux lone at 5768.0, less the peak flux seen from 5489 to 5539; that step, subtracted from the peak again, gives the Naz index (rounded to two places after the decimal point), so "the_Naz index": 1.73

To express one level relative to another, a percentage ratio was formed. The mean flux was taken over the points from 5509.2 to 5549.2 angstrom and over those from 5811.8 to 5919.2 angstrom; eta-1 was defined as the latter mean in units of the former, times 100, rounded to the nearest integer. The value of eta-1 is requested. 95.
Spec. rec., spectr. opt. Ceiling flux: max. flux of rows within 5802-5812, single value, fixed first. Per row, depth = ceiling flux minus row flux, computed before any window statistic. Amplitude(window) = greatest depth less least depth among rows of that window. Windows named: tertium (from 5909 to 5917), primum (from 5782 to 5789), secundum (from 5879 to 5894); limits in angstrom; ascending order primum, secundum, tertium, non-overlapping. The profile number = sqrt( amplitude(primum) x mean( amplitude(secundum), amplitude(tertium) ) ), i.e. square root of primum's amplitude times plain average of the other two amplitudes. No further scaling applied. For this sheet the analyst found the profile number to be 0.16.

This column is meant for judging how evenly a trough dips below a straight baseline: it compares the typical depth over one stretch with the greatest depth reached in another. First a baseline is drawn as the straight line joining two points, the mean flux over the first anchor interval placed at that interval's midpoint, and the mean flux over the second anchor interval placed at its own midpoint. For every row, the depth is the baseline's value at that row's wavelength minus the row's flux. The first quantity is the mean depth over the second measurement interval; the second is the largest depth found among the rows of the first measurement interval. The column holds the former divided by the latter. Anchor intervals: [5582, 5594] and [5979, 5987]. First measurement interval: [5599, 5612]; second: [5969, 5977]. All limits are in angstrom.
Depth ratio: 0.5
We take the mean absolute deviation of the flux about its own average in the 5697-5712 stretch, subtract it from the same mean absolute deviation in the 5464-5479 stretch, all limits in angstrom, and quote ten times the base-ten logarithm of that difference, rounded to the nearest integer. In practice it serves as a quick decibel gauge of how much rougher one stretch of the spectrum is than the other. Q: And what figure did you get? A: -11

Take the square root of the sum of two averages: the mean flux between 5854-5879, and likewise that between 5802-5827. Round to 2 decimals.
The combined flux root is 1.74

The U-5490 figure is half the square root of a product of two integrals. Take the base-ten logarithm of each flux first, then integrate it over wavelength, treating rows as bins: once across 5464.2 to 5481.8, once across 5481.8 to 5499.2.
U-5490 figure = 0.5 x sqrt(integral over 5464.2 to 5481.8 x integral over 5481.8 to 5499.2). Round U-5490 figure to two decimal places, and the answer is 1.56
